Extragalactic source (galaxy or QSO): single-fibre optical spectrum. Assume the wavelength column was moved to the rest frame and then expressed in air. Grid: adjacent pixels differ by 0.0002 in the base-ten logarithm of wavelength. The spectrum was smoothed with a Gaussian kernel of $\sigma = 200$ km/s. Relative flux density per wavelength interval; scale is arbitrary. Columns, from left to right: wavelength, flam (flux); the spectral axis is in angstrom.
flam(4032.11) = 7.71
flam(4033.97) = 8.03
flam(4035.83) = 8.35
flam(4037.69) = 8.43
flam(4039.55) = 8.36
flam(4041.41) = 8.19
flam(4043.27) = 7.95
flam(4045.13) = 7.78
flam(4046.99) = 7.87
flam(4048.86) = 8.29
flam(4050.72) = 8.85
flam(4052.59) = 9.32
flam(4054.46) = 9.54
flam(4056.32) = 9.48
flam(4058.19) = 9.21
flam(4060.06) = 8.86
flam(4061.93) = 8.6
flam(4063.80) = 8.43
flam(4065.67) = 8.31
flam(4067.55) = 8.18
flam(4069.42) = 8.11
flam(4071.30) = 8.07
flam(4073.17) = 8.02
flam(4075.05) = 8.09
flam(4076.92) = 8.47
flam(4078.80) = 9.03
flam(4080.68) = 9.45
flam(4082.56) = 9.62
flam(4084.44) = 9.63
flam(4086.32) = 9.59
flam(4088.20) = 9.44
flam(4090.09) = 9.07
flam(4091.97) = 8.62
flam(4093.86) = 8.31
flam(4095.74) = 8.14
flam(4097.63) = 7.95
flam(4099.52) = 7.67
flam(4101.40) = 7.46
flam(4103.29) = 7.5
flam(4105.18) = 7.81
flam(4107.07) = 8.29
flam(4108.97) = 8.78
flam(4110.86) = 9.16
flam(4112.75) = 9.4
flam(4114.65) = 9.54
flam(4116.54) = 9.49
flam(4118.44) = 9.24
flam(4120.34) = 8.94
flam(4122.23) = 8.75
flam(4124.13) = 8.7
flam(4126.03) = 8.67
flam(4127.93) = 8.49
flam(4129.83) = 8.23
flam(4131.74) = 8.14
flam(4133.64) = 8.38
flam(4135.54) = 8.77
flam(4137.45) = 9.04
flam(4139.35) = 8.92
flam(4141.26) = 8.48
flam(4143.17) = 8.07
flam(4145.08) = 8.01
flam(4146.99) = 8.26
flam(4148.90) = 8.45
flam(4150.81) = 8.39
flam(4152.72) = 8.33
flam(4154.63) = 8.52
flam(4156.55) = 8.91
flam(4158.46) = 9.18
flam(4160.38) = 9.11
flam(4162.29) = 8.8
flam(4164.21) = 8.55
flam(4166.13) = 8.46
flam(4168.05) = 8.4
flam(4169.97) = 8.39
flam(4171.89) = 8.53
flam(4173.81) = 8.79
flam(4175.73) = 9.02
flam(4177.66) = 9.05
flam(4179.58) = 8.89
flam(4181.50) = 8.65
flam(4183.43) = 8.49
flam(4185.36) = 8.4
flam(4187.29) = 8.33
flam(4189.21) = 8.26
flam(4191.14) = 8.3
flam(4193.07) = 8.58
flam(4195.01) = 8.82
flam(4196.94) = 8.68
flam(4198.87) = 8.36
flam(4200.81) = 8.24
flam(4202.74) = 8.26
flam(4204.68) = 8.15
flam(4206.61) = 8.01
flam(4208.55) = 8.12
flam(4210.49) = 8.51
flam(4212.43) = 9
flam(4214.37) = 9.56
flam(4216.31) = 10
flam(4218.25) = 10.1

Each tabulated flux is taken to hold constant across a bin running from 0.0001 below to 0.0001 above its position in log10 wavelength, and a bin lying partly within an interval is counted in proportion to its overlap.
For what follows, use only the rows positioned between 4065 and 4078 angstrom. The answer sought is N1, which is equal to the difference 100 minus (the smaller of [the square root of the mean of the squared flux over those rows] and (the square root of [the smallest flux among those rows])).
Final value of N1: 97.17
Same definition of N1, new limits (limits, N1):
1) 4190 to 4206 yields 97.15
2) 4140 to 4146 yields 97.17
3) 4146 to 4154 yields 97.13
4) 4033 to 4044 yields 97.18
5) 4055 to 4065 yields 97.10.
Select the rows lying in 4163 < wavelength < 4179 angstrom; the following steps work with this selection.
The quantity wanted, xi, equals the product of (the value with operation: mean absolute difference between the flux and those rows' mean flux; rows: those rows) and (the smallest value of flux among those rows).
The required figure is 1.9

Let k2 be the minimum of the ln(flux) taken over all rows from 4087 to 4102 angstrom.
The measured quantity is 2.01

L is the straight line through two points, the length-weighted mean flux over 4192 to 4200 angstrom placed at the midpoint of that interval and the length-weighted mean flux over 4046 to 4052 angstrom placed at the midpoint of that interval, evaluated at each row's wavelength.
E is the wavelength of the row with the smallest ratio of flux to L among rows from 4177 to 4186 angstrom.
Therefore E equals 4185.36 angstrom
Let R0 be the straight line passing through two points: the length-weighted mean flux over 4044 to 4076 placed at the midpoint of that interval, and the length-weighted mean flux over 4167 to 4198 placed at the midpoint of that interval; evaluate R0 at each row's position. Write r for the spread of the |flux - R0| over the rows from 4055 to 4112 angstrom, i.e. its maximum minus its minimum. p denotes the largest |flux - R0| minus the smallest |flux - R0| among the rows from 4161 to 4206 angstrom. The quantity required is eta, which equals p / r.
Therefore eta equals 0.4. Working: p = 0.4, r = 1.02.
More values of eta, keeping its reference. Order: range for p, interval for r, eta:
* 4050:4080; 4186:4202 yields 2.8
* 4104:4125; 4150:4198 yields 1.5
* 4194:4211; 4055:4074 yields 0.6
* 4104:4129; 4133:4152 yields 1.9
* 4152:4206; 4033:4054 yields 0.8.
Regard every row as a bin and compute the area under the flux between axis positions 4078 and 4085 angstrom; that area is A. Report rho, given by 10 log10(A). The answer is 18.2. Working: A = 66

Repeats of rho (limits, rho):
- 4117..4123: 17.3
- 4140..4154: 20.7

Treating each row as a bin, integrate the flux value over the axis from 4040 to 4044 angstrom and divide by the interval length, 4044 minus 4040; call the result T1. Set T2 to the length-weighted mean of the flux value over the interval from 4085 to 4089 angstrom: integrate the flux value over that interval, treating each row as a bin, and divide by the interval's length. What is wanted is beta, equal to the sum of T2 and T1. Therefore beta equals 17.7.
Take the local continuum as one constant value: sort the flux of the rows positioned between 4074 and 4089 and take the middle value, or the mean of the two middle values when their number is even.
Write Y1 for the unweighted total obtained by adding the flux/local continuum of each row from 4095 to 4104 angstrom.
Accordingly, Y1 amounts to 4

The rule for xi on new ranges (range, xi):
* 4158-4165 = 2.0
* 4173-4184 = 1.5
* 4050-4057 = 2.0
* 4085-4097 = 4.1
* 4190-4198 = 1.3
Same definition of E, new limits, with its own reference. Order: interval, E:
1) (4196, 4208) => 4206.61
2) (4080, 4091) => 4090.09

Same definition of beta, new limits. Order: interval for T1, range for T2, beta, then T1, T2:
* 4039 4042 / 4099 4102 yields 15.9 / 8.28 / 7.6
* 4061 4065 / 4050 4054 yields 17.6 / 8.51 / 9.1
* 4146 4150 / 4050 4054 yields 17.5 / 8.35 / 9.1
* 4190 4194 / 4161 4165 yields 17.2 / 8.43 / 8.7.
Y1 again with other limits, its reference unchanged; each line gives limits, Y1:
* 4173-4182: 5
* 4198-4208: 4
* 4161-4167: 3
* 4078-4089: 6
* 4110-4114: 2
